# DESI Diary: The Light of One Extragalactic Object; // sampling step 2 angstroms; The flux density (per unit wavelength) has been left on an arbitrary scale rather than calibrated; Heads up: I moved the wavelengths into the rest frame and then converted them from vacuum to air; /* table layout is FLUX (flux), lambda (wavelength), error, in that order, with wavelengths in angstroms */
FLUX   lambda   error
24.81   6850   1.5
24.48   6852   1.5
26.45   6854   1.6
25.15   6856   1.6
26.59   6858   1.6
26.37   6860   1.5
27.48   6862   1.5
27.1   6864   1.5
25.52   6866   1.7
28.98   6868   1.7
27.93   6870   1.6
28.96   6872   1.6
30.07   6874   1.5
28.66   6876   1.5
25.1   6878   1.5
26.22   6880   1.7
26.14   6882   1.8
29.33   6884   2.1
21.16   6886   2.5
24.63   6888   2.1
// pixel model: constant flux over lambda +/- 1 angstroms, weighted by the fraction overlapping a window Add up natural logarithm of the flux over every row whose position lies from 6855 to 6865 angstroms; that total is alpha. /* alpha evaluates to 16.4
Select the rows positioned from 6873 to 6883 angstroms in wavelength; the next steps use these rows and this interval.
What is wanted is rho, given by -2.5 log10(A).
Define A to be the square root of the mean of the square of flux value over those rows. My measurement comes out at -3.59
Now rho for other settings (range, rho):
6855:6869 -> -3.57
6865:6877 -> -3.63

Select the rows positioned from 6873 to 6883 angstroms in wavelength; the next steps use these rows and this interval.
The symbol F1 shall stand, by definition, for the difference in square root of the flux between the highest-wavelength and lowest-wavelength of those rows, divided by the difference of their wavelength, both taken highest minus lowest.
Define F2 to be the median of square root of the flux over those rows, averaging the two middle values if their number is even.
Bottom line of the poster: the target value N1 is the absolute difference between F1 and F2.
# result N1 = 5.17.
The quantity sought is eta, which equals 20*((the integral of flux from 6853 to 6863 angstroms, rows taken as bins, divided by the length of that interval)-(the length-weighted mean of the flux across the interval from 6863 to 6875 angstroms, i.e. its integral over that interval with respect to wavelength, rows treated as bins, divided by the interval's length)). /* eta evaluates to -34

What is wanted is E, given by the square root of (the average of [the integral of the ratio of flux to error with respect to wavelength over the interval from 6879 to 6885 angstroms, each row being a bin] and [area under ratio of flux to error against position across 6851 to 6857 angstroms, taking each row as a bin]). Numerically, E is 9.6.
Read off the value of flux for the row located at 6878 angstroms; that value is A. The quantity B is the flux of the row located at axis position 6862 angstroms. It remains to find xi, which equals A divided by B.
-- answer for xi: 0.91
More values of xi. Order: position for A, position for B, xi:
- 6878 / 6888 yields 1.02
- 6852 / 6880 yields 0.93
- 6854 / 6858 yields 0.99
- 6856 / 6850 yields 1.01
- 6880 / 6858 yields 0.99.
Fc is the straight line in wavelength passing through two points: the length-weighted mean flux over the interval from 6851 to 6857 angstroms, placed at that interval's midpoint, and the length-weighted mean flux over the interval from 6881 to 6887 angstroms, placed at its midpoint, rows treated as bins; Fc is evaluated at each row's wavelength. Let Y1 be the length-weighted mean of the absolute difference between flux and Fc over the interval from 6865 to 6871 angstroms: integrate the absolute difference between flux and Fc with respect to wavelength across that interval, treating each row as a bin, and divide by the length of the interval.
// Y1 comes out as 2.0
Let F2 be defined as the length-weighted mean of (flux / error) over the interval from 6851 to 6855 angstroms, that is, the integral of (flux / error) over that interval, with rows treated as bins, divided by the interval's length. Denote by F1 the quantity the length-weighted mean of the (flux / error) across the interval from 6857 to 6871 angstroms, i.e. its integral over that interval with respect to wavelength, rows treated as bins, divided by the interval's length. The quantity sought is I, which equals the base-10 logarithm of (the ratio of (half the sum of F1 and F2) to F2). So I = 0.01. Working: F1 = 17.2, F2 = 16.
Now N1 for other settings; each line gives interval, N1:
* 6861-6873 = 5.25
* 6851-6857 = 5.00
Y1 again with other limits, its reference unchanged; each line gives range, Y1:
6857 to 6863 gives 1.4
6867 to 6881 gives 2.6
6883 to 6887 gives 4.1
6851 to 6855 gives 1.0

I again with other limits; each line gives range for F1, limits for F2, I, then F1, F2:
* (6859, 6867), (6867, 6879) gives -0.01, 17.2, 18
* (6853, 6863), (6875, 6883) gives 0.01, 17.0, 16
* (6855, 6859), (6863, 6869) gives -0.01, 16.2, 17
